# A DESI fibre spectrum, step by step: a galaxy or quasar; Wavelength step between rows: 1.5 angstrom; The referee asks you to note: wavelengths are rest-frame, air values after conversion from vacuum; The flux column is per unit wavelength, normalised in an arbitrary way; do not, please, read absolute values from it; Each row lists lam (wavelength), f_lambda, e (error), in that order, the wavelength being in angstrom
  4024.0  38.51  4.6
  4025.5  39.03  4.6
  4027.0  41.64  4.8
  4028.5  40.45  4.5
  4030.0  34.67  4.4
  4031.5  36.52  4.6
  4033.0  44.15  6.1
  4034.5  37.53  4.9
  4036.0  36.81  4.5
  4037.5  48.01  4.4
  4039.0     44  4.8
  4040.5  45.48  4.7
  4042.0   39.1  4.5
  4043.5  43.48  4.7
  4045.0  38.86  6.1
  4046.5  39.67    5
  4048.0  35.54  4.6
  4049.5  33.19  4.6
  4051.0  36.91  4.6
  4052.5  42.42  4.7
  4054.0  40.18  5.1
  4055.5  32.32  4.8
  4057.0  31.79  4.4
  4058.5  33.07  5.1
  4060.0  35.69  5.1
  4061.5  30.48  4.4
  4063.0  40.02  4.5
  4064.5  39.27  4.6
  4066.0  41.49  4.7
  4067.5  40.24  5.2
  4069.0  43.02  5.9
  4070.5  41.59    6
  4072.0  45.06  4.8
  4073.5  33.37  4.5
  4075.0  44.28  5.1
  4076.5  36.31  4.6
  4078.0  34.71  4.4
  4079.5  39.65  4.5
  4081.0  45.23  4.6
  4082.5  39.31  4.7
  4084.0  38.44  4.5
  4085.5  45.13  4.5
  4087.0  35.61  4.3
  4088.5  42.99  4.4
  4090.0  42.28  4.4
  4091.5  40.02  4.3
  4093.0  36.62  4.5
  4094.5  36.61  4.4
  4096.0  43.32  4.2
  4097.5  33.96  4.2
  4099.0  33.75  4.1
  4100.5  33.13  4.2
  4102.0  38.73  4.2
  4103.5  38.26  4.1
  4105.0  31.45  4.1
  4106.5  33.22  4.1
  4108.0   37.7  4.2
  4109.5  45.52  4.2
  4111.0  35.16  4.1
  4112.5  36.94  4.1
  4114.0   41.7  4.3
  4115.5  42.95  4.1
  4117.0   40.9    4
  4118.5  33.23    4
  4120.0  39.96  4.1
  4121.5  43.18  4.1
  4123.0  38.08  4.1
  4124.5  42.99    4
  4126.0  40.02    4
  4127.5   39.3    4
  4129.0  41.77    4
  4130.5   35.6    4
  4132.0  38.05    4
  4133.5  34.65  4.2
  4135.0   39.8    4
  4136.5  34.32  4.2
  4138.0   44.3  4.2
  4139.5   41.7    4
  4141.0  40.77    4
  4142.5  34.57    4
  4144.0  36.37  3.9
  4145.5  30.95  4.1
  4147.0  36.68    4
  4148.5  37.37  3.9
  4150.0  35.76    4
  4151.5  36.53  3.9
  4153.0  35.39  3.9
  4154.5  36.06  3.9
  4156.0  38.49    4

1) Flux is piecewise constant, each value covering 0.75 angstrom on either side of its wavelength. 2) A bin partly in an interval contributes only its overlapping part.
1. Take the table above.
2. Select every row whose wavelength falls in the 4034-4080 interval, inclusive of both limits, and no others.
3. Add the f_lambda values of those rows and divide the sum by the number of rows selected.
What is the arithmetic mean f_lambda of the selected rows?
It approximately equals 38.8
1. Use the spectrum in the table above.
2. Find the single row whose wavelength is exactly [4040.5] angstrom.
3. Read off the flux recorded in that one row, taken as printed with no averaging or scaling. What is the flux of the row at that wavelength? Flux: 45.48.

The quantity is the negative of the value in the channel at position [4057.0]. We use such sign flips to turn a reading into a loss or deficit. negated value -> -32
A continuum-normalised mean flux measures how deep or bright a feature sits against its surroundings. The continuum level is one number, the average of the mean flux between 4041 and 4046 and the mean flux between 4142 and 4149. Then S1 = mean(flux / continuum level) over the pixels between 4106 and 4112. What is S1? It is 1.00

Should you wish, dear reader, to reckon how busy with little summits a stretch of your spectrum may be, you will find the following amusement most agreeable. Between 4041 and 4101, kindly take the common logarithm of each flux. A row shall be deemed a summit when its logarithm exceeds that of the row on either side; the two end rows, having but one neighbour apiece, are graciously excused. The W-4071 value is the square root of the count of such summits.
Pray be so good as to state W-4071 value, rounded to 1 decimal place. 3.6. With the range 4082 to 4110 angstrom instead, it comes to 2.0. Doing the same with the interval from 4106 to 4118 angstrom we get 1.4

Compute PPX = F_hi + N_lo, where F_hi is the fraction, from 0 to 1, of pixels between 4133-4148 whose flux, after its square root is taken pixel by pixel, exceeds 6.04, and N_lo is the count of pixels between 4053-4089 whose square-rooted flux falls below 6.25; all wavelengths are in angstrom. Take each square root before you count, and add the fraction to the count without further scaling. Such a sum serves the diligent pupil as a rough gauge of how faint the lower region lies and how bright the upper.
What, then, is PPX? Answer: 10.5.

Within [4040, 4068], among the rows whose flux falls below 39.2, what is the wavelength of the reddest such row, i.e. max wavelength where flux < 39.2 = 4061.5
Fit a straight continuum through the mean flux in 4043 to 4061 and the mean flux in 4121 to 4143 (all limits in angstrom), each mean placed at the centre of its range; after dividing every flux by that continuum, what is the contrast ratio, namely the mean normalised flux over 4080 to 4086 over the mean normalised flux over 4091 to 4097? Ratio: 1.08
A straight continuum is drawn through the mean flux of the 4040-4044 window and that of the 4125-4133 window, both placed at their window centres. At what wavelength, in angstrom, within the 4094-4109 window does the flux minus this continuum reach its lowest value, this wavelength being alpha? 4105.0 angstrom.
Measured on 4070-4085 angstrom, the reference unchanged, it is 4073.5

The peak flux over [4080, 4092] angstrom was 45.23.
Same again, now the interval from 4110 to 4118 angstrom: 42.95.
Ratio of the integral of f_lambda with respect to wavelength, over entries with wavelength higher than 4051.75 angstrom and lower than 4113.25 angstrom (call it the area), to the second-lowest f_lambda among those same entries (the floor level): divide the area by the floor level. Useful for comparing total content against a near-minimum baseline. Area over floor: 75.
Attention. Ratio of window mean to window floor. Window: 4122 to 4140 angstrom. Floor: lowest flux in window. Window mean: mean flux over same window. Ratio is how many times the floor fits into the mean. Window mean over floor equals 1.14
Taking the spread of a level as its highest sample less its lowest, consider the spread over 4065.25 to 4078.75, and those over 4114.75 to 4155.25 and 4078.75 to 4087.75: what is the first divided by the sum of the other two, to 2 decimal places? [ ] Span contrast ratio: 0.51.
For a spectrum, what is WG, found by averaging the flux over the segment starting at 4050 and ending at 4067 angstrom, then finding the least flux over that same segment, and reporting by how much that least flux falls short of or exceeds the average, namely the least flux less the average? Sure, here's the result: -6.2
